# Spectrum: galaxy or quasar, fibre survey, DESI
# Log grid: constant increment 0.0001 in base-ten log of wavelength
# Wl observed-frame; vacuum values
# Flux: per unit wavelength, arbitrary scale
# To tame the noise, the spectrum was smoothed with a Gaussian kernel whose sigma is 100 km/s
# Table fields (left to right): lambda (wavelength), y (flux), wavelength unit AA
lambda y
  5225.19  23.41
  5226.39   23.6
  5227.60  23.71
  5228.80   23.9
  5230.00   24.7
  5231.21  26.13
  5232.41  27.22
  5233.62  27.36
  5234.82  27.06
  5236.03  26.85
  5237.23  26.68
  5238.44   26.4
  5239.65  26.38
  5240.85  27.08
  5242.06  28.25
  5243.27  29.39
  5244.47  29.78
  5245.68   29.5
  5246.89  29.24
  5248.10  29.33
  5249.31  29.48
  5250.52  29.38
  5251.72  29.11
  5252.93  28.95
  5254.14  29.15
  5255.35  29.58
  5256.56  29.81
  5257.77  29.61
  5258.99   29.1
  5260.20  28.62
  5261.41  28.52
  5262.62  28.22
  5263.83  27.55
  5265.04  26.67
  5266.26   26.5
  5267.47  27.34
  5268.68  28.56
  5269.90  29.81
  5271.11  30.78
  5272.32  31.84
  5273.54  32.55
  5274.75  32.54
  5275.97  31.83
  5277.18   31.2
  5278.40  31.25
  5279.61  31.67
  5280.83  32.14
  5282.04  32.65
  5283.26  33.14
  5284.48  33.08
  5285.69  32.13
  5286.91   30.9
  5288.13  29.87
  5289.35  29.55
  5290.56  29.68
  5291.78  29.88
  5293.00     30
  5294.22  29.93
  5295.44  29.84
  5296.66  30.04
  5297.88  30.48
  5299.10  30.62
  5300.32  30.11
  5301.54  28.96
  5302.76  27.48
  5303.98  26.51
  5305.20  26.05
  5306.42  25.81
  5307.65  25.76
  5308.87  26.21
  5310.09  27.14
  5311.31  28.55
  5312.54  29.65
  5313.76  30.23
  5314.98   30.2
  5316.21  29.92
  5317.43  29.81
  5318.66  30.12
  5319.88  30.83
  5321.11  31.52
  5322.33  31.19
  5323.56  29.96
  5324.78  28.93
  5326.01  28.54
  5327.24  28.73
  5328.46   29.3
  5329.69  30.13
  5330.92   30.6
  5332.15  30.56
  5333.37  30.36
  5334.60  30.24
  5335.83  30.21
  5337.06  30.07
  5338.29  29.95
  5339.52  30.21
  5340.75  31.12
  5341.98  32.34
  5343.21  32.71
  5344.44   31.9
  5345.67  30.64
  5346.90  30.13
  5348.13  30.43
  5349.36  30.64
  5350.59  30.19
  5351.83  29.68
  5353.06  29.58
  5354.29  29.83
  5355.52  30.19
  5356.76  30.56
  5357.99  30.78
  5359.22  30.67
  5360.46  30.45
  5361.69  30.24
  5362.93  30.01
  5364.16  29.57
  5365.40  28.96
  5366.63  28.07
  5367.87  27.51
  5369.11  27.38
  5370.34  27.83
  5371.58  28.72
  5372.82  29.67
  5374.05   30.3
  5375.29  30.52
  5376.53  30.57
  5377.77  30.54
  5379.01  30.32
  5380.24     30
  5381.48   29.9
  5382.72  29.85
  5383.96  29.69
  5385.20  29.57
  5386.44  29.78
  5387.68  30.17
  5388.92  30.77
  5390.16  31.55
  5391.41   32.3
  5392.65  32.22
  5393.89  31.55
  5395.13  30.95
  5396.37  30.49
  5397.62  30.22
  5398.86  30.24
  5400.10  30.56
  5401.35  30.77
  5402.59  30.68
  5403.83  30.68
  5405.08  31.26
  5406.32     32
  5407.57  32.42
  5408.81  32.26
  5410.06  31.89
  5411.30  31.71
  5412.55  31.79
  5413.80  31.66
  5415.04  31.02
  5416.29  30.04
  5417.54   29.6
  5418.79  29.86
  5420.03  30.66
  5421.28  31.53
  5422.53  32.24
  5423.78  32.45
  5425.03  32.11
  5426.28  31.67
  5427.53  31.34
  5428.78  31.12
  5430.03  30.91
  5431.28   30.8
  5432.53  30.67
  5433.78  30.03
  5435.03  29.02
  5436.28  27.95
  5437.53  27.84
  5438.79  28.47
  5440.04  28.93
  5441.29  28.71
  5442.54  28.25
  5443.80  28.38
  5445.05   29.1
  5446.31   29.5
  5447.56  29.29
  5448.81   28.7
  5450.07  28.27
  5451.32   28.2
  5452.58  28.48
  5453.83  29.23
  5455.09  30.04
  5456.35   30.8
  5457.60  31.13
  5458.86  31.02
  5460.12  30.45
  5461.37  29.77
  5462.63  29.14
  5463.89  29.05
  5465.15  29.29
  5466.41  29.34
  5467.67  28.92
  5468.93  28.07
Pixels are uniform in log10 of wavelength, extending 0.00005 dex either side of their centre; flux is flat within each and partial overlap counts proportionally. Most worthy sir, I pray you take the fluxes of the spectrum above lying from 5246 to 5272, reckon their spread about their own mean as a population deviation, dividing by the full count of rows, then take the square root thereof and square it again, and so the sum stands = 1.0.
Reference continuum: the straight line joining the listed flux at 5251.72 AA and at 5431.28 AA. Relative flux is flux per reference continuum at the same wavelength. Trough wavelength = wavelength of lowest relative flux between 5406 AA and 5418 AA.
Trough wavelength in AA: 5417.54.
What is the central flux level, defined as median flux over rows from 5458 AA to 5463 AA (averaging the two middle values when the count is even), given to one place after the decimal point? 30.1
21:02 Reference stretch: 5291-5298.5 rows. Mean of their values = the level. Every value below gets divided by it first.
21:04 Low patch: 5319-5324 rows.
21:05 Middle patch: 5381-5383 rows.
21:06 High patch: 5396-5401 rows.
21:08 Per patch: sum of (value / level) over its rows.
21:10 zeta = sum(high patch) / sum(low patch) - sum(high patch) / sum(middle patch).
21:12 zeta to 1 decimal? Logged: -1.0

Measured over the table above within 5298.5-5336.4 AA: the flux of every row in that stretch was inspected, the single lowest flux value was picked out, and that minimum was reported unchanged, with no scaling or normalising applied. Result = 25.76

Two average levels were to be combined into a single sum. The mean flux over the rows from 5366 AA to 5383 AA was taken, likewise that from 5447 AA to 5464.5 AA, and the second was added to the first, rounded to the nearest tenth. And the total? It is 58.9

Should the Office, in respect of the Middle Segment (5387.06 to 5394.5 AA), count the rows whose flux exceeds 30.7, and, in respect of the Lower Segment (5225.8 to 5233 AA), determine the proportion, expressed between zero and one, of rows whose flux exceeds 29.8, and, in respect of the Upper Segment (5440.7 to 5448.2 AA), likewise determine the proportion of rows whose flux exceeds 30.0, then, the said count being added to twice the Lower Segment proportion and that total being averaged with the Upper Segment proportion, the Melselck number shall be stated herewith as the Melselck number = 2.5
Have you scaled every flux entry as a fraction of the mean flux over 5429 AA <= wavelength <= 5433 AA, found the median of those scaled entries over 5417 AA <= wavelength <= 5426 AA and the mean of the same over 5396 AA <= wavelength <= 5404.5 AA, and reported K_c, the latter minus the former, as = -0.033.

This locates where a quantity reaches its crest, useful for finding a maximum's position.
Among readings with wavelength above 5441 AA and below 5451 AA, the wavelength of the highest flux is 5446.31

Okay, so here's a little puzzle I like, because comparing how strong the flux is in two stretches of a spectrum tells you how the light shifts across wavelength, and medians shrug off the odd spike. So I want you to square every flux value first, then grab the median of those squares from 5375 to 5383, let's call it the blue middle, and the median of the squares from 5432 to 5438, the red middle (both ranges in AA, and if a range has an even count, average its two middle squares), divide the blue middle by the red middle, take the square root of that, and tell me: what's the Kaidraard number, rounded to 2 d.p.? 1.04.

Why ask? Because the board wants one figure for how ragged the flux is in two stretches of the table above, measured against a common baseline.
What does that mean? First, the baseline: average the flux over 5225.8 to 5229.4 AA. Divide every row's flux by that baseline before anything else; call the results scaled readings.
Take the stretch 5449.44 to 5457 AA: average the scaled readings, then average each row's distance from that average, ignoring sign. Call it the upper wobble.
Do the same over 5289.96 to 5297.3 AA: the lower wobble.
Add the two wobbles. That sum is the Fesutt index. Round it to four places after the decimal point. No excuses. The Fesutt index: 0.0400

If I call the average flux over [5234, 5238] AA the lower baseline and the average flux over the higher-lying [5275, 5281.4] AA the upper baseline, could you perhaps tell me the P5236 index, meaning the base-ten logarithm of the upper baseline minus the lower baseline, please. 0.68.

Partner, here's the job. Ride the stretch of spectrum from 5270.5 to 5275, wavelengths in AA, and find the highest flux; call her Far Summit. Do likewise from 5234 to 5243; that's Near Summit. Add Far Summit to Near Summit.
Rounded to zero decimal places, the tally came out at 61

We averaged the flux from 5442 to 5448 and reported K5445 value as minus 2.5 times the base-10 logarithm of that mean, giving -3.65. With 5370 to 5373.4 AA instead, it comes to -3.65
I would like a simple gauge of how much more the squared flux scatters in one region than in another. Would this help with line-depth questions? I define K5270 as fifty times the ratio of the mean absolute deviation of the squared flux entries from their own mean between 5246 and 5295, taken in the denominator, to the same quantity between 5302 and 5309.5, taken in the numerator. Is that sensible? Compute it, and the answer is 15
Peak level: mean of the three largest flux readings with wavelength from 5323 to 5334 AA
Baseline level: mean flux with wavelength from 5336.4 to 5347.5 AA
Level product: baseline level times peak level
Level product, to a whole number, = 946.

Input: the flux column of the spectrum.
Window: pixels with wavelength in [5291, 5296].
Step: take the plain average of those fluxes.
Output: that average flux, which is 29.9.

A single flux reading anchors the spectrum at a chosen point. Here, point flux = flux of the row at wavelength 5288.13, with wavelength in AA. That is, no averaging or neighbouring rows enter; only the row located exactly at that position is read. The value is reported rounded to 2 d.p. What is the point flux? 29.87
